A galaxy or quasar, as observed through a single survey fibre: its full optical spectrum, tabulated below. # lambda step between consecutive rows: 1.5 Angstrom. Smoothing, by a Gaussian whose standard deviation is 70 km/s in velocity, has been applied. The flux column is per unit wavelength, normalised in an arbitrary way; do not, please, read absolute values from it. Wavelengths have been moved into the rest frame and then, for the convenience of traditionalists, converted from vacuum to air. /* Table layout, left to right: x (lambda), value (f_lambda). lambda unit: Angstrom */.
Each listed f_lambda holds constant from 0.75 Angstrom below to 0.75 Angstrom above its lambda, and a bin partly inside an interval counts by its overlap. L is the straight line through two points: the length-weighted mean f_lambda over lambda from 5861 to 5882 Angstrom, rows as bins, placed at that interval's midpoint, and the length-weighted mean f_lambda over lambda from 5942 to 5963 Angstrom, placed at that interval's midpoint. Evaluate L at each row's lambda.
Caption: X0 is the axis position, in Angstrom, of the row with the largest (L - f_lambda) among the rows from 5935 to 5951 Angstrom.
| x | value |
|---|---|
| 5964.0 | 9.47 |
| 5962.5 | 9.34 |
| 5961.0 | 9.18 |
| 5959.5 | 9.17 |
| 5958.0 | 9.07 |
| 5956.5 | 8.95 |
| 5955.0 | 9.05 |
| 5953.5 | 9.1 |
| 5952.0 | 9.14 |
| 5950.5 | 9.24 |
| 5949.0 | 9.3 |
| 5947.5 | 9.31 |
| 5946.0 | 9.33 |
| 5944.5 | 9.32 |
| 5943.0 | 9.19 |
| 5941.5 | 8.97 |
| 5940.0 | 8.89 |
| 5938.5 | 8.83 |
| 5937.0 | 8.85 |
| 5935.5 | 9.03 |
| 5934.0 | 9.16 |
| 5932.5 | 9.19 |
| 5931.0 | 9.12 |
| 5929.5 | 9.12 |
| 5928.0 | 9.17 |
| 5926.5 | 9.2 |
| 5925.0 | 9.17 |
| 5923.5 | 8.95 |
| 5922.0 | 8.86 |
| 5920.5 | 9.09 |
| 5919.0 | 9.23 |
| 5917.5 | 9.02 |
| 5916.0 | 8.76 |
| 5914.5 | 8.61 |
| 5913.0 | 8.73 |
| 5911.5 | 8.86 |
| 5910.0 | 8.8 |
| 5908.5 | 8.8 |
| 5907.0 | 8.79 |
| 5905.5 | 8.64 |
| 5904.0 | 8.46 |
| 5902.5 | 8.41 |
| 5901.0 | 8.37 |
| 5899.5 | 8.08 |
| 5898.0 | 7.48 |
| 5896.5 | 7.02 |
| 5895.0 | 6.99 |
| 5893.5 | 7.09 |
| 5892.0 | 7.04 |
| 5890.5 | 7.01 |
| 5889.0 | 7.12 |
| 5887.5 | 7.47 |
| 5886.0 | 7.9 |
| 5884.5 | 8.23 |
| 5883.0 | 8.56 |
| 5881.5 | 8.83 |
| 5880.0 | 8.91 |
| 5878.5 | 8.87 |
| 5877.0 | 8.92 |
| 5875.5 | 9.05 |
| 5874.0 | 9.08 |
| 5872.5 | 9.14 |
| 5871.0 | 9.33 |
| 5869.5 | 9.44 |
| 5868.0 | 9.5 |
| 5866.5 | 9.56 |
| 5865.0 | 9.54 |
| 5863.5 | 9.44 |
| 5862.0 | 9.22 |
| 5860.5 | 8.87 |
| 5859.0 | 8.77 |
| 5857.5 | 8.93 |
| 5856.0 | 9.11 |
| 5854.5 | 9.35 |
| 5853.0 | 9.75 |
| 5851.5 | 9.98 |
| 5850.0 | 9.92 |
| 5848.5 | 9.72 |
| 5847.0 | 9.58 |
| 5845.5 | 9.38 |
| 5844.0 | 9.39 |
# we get 5938.5 Angstrom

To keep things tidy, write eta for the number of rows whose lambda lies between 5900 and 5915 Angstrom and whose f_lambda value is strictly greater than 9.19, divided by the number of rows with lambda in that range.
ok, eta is 0.00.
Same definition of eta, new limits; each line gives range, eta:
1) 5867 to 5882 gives 0.30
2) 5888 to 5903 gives 0.00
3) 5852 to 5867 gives 0.60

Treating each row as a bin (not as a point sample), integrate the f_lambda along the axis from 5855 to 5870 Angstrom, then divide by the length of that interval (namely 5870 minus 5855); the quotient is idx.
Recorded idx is 9.24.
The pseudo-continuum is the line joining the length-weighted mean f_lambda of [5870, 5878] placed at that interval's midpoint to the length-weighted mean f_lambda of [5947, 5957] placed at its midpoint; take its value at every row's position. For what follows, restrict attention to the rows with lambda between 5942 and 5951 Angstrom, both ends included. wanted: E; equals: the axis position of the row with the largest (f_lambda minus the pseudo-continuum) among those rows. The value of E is 5946.0 Angstrom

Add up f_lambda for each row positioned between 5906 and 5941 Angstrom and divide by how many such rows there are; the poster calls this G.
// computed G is 9.0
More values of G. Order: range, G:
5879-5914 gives 8.1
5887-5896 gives 7.1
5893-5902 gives 7.5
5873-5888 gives 8.6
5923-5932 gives 9.1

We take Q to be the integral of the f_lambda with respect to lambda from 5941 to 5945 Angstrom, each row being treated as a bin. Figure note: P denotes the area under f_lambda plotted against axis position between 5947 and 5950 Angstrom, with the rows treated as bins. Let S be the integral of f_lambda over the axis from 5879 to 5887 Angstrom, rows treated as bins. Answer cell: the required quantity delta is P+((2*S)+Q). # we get 200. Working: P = 28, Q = 37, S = 68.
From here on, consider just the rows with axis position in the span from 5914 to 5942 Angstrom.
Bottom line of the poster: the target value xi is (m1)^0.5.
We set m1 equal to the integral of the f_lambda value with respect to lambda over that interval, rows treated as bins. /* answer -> 15.9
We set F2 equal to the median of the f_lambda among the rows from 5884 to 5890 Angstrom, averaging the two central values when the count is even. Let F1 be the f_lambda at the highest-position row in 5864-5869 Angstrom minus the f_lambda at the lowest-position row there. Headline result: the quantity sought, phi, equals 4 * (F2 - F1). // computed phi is 31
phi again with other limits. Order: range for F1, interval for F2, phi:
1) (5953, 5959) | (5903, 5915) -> 35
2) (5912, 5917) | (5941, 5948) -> 37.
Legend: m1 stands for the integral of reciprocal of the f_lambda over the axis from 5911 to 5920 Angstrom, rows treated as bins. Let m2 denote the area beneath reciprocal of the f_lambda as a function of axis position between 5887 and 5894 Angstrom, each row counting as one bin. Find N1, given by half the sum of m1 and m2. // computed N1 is 1.00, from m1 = 1.01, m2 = 0.98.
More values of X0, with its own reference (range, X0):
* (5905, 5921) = 5914.5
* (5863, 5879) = 5878.5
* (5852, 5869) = 5859.0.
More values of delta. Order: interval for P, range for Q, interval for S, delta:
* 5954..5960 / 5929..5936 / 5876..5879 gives 172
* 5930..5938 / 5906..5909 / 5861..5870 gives 269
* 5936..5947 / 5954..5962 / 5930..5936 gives 282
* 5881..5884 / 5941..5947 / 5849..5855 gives 198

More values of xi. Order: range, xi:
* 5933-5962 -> 16.3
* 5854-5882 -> 16.0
